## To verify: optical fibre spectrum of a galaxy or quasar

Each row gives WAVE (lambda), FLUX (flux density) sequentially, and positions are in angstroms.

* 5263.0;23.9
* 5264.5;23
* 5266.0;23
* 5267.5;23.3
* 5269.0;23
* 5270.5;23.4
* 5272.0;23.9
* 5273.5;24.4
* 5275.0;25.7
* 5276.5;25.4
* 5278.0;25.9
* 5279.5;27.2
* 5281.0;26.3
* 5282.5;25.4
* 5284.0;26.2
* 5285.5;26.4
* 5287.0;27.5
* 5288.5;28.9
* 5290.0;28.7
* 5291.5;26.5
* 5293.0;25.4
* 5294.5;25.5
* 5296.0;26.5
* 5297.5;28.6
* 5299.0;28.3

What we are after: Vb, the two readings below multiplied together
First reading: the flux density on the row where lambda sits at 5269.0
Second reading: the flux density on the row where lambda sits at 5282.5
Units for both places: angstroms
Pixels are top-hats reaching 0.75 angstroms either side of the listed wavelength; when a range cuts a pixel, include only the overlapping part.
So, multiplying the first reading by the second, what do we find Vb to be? 584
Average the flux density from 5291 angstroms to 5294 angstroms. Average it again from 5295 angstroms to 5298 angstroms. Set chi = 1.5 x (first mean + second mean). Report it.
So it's 80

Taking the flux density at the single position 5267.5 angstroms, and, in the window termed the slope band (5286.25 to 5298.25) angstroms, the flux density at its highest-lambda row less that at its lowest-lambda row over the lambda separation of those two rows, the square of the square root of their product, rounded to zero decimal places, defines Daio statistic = 2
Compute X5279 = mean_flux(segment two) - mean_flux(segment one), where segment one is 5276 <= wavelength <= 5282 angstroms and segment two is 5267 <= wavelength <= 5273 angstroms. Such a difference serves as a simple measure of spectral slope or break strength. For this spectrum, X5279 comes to -2.8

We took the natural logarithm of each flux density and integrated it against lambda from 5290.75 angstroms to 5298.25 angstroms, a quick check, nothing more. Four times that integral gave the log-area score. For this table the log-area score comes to 98.3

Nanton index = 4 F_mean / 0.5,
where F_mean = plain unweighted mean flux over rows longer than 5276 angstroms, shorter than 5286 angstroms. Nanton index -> 209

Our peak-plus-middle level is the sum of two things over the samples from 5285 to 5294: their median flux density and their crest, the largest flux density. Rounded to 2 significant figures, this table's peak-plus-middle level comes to 56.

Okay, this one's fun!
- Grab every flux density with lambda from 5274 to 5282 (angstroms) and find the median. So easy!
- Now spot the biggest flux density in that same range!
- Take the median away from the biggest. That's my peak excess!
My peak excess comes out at 1.3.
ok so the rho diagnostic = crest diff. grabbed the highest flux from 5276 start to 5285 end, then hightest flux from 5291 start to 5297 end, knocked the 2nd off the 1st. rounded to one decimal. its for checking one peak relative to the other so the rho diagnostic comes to 0.7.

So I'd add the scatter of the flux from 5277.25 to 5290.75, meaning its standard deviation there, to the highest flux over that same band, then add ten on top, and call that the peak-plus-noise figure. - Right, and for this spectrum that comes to 40.1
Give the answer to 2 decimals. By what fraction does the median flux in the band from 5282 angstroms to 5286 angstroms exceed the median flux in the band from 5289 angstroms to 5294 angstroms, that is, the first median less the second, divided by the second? -0.01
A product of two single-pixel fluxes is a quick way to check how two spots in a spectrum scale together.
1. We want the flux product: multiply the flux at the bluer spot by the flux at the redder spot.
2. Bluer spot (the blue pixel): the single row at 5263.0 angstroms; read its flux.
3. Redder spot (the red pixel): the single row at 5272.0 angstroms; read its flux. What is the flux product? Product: 571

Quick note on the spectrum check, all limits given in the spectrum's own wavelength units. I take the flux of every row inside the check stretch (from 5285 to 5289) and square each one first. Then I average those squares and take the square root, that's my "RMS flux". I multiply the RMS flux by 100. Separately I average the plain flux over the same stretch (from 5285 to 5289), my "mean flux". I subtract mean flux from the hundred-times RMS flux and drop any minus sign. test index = 2734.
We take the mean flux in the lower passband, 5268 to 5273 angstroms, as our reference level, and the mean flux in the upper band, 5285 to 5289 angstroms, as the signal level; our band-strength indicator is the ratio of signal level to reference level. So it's 1.18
